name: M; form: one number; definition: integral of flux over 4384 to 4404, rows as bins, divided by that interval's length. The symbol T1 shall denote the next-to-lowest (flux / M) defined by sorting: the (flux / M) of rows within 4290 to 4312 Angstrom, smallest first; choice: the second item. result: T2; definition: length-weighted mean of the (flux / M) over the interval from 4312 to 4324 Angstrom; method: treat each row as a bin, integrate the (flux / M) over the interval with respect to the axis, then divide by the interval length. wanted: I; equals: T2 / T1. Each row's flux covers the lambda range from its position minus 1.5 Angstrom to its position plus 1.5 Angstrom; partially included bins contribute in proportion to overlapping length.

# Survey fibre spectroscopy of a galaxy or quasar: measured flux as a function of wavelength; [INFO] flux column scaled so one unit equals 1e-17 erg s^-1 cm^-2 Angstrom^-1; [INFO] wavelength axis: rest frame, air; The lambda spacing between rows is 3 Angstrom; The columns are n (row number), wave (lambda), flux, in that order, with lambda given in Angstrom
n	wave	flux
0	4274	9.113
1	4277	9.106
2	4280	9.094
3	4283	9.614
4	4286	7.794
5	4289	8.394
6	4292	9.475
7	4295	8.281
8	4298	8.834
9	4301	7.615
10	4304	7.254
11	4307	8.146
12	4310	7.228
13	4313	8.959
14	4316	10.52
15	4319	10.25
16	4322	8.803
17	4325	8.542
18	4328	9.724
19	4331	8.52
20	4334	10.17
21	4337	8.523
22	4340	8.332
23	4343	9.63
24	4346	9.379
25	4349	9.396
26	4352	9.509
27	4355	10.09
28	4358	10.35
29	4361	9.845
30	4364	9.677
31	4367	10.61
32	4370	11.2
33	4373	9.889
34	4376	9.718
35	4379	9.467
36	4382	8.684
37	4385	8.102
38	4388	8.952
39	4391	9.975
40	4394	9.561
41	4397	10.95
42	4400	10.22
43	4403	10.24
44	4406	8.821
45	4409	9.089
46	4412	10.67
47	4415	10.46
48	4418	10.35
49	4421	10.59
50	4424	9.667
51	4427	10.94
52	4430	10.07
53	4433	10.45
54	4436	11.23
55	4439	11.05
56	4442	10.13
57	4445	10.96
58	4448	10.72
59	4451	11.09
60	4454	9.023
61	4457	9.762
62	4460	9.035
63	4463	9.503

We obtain 1.33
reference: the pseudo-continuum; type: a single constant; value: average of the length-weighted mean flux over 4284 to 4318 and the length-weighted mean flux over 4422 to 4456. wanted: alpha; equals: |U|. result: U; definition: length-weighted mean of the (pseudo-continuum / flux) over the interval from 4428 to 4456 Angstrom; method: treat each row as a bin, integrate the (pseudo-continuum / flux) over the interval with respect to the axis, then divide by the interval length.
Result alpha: 0.90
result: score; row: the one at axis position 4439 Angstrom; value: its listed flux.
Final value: 11.05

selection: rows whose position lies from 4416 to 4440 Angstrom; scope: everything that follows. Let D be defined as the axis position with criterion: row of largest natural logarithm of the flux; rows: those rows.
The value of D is 4436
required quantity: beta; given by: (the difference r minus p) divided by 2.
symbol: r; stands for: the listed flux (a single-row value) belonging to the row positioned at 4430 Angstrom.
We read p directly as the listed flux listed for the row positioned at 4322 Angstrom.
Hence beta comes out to 0.6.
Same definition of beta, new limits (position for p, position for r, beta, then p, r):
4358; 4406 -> -0.8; 10.35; 8.821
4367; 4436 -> 0.3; 10.61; 11.23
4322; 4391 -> 0.6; 8.803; 9.975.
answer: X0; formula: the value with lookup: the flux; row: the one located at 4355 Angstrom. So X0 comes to 10.09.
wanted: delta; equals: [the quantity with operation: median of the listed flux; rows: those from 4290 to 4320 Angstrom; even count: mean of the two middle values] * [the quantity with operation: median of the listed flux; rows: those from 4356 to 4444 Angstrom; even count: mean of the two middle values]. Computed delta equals 87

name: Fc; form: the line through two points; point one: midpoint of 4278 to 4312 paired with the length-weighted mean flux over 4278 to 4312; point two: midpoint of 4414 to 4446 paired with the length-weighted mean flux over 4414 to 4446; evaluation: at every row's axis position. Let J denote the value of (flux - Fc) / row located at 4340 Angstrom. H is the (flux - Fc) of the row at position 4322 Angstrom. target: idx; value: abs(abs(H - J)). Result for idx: 0.8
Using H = 0.0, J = -0.75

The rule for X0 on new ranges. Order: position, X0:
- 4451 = 11.09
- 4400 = 10.22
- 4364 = 9.677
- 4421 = 10.59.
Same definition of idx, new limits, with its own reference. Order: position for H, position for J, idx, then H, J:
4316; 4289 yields 1.7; 1.8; 0.13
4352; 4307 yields 0.6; 0.2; -0.41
